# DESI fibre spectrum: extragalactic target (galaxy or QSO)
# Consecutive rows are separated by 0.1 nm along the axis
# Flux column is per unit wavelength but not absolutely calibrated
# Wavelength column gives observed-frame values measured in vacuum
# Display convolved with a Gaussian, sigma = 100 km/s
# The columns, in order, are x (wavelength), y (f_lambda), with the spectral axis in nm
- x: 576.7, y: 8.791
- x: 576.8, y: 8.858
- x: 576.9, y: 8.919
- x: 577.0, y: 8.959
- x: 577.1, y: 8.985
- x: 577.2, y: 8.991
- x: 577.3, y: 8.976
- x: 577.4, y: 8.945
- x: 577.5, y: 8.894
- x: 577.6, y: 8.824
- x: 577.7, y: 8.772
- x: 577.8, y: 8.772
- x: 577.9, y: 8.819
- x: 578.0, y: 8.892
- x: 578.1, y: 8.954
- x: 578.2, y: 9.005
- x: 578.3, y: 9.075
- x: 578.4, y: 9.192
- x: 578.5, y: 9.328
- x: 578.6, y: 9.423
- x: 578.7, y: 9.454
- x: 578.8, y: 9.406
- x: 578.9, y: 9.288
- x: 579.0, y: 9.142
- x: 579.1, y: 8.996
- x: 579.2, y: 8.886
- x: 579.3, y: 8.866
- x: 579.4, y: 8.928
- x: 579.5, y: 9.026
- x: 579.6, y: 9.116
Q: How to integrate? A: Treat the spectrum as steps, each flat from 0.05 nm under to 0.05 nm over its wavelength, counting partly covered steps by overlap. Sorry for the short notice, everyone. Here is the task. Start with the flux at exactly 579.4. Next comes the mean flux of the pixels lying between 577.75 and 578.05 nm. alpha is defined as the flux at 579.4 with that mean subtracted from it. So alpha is 0.10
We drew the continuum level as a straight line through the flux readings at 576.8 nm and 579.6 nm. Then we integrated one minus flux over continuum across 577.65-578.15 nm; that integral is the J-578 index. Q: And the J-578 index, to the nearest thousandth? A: 0.007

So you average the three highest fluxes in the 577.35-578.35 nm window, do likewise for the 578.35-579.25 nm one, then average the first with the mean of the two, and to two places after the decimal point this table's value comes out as 9.12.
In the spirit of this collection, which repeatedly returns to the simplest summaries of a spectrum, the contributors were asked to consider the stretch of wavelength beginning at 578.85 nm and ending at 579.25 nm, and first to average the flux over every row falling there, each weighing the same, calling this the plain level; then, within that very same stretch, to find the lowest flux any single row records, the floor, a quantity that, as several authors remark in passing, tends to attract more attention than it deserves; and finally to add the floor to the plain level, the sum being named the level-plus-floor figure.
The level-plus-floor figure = 18.0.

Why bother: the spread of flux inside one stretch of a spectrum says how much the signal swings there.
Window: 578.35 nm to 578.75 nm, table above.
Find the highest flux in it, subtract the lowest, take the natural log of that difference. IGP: -1.3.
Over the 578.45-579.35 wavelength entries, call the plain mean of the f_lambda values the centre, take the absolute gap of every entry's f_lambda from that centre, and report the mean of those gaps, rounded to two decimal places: 0.20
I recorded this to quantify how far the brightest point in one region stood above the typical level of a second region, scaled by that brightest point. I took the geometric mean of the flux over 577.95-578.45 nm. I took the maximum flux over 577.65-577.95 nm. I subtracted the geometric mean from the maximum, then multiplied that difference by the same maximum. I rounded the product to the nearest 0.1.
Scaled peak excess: -1.8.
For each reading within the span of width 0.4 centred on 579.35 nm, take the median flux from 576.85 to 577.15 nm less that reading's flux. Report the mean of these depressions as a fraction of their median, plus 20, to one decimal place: 20.6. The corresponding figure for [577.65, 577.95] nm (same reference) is 20.9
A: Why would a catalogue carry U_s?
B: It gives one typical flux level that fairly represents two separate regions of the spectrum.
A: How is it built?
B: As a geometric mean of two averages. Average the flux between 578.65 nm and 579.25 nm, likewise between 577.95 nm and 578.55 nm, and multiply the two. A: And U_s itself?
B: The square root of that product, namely 9.13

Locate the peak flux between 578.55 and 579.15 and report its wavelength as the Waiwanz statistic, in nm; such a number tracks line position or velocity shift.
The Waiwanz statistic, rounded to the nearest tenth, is 578.7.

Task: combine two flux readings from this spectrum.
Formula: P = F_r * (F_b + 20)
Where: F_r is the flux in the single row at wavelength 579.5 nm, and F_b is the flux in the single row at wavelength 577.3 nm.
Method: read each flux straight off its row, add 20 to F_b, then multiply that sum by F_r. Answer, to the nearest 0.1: 261.5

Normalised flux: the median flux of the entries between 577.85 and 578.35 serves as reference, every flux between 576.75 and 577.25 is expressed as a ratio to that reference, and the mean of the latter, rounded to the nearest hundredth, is 1.00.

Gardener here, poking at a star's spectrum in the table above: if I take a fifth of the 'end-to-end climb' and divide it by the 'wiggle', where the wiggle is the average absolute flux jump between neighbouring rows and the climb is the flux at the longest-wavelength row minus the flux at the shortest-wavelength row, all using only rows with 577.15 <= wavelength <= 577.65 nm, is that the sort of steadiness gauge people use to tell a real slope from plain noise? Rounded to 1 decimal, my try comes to -0.8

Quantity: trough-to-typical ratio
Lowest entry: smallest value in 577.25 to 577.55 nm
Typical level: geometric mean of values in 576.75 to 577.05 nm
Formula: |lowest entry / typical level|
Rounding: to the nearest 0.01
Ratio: 1.00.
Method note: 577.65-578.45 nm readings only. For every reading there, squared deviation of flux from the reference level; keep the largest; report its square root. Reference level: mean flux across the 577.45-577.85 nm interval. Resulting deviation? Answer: 0.38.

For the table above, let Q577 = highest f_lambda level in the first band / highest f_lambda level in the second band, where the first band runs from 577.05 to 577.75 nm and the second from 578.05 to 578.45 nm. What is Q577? 0.98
